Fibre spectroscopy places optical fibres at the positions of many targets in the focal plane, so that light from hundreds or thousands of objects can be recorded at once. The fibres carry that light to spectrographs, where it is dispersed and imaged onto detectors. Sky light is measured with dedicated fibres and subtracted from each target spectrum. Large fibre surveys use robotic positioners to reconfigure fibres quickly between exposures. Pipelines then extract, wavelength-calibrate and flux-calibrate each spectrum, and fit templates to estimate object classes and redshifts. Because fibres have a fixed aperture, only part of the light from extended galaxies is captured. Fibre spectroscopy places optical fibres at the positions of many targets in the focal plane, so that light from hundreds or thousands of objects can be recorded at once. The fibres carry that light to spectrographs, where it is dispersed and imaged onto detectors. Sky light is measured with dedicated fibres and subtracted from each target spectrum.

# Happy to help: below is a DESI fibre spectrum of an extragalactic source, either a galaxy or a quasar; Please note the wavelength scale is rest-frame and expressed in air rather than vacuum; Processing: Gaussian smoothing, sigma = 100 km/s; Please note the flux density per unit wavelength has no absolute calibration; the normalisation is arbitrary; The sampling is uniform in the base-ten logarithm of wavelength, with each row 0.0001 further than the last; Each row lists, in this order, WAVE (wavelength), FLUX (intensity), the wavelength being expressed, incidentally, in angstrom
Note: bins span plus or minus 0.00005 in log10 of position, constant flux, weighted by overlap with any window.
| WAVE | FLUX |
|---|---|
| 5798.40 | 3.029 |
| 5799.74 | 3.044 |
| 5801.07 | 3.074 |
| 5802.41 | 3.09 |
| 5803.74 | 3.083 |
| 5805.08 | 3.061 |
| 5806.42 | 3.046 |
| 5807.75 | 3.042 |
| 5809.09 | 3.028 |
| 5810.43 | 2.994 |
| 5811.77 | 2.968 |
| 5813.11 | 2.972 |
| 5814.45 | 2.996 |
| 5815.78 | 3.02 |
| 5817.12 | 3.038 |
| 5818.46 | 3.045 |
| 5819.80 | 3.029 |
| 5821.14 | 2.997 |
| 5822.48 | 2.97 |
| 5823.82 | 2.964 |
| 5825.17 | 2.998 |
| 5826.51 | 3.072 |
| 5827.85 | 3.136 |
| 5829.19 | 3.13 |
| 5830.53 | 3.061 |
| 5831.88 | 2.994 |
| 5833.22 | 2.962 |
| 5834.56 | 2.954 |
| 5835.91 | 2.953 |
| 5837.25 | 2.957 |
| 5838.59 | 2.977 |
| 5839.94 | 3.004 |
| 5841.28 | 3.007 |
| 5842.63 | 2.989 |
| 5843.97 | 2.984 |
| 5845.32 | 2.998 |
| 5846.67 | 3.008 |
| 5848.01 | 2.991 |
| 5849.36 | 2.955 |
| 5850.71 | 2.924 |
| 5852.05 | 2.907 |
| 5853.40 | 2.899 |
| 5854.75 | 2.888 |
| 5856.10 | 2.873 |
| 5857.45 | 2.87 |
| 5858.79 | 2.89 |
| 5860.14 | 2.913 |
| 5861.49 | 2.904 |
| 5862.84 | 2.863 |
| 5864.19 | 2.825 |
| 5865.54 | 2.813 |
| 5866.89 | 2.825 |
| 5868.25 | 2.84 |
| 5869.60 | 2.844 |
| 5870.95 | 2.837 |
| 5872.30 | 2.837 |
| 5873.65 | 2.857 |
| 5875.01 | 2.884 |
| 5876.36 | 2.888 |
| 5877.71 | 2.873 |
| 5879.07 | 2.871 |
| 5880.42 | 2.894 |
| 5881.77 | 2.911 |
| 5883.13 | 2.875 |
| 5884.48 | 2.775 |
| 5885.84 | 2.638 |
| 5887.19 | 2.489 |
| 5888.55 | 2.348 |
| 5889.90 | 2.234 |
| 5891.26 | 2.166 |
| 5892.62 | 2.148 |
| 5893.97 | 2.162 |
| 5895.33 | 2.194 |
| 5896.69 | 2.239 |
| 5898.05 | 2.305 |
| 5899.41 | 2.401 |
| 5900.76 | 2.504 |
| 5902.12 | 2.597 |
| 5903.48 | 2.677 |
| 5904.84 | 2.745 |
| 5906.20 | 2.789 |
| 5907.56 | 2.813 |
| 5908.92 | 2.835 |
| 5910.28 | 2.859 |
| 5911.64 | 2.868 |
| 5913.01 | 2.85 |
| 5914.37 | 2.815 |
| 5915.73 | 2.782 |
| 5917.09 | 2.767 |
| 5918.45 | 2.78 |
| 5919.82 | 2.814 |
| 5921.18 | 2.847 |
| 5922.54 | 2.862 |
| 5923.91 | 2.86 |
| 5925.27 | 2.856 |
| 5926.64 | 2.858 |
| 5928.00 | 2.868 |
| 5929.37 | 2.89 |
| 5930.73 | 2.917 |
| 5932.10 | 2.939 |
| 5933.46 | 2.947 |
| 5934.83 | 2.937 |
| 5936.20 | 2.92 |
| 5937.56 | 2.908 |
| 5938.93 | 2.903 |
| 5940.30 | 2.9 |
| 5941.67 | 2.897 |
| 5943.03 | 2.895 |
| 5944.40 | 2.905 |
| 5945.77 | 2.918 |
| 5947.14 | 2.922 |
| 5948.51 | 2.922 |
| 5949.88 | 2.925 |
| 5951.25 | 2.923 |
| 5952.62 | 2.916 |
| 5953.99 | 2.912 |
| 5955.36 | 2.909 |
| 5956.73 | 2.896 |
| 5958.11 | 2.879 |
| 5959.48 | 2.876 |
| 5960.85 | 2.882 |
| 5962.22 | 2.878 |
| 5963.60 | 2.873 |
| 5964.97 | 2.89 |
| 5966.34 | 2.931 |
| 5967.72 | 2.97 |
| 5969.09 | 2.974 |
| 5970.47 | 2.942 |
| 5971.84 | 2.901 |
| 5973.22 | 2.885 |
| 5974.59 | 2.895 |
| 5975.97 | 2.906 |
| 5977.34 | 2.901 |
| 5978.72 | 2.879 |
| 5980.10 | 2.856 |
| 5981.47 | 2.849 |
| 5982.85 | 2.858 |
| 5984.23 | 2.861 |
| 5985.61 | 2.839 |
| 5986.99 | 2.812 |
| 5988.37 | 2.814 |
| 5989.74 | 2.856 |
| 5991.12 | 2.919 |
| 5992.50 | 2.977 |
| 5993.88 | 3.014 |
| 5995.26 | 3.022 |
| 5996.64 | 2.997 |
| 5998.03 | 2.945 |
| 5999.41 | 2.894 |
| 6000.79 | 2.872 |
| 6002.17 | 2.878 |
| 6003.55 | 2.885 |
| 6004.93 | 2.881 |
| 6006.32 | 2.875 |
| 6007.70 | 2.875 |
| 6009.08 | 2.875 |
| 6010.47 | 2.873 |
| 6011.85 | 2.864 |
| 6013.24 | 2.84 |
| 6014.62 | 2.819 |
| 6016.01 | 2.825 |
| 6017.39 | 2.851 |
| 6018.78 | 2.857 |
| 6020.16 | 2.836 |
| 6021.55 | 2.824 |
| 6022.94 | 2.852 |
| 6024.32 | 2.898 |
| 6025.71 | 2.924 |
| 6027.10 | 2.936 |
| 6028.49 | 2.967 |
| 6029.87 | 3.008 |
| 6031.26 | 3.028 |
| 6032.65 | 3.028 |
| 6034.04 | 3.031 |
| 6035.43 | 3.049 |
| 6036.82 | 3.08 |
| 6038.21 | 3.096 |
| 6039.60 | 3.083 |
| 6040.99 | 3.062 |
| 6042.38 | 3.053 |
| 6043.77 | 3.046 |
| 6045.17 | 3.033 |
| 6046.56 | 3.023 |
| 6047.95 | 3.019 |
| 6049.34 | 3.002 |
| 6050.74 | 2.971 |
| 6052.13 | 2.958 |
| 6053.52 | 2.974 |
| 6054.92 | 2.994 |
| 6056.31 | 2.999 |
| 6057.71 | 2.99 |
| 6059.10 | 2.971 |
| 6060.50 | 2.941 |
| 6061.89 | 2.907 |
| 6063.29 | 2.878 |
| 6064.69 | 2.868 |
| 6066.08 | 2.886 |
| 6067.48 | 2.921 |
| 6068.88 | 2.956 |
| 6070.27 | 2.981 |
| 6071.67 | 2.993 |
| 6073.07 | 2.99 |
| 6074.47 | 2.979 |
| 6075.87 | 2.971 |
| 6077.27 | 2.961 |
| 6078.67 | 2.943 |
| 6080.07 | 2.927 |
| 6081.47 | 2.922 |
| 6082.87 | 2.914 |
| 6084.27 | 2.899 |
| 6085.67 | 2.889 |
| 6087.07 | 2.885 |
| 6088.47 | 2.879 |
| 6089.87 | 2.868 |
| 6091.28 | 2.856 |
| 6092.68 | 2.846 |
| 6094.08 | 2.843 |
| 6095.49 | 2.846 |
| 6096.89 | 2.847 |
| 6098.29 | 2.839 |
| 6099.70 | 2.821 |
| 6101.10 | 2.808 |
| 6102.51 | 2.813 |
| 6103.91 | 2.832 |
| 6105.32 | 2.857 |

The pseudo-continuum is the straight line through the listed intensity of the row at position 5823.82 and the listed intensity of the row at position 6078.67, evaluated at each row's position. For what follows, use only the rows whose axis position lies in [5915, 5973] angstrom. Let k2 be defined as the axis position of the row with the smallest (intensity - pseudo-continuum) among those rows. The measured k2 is 5917.09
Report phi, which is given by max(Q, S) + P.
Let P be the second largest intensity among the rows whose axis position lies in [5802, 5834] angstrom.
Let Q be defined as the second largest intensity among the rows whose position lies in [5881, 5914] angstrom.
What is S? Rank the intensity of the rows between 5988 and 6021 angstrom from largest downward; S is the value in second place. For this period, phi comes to 6.14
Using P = 3.13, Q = 2.875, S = 3.014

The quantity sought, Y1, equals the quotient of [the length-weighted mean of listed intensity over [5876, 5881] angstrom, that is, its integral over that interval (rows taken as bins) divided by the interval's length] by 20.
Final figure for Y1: 0.1441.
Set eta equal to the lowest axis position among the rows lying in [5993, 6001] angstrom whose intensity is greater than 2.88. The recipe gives 5993.88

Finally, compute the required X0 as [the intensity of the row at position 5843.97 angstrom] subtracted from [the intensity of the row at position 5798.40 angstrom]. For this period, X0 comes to 0.0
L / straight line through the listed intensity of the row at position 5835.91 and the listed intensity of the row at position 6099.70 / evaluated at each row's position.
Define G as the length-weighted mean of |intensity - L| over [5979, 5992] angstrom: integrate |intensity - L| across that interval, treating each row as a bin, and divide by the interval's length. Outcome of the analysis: 0.04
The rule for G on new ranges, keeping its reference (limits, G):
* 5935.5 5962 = 0.01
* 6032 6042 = 0.21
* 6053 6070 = 0.10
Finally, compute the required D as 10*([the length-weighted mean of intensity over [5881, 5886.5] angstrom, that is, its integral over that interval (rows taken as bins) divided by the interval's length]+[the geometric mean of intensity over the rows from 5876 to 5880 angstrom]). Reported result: 56.8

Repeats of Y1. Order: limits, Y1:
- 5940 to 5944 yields 0.1451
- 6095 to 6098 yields 0.1426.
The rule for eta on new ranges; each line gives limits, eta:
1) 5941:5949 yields 5941.67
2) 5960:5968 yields 5960.85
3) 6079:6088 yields 6080.07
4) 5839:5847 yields 5839.94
